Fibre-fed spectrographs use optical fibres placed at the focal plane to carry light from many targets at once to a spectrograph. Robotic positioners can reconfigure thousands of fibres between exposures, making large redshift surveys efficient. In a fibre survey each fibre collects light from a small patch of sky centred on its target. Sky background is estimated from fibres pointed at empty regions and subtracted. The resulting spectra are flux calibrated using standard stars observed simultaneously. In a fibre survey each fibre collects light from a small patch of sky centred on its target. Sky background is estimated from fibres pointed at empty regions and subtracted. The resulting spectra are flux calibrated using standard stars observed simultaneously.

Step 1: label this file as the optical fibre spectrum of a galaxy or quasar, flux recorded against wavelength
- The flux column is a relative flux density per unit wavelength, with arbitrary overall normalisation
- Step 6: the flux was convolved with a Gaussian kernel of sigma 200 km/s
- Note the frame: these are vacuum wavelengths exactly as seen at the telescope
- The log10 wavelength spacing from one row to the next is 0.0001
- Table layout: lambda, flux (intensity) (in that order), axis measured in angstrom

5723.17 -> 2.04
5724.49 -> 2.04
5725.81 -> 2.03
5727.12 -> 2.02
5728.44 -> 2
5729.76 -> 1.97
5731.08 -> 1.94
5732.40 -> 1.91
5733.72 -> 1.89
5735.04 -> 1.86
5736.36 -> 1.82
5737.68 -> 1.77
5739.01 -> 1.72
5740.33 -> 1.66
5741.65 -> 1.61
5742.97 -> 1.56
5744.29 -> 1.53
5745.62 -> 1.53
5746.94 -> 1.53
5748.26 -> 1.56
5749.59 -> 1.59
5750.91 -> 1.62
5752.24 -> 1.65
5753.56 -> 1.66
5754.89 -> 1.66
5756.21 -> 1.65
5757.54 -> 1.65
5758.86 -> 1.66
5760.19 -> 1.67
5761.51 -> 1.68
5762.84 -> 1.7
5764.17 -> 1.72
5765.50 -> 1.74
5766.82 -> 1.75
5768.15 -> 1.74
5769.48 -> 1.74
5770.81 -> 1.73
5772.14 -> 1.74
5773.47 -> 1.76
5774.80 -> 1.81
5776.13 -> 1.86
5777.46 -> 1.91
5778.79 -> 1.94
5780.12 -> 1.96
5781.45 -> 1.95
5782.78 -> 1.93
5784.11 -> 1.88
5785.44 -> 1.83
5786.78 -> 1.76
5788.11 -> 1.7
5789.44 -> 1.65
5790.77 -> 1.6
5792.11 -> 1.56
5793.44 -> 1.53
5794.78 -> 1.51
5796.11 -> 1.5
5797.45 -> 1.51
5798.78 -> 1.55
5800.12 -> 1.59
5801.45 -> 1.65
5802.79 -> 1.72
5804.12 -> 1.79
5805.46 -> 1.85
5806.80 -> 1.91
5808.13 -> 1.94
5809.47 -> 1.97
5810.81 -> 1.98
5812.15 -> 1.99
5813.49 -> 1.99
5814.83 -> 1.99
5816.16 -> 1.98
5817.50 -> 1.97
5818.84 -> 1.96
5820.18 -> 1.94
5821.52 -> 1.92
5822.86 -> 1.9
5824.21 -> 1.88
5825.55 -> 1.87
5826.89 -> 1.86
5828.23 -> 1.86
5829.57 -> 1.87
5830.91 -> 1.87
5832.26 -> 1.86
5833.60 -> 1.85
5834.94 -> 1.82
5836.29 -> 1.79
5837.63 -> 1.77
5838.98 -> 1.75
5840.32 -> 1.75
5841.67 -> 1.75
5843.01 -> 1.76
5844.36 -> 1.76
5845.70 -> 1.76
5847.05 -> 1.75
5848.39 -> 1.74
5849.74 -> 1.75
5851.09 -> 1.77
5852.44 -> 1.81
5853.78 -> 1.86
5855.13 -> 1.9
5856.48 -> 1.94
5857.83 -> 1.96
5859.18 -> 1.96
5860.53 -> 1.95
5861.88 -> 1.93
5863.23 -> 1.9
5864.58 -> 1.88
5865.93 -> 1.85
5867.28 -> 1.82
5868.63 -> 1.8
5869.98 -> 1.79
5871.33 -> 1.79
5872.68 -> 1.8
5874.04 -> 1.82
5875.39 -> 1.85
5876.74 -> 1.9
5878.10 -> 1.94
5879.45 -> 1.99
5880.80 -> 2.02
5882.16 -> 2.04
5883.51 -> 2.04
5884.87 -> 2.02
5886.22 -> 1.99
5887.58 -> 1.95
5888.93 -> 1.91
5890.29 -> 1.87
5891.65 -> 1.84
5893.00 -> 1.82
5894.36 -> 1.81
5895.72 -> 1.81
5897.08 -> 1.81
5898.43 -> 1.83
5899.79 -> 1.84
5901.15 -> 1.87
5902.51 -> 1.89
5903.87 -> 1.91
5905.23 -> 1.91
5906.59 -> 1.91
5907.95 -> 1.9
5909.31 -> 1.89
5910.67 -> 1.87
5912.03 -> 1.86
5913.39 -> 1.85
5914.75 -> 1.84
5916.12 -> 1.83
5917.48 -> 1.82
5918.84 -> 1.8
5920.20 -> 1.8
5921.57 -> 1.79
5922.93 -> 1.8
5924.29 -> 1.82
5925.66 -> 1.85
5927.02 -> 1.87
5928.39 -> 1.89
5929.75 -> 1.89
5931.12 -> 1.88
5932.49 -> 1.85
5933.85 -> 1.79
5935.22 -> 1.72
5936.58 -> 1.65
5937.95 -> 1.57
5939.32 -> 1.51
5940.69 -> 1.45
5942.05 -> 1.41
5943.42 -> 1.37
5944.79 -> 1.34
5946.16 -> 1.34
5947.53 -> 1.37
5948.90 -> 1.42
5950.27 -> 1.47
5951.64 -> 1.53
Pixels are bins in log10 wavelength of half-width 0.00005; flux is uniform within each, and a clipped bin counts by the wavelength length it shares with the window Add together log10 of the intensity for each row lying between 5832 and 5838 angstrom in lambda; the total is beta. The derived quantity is 1.3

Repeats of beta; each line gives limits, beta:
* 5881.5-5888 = 1.5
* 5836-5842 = 1.2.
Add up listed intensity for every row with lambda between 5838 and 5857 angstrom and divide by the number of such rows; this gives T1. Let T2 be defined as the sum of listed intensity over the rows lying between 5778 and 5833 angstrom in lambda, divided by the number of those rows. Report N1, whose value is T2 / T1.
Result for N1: 1.02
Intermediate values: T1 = 1.79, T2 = 1.82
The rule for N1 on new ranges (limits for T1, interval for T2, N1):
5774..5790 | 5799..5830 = 1.02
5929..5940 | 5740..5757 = 0.92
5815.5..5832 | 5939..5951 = 0.74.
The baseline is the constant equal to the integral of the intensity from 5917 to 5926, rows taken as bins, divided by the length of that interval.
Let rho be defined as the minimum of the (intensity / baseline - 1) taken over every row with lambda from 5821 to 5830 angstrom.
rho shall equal 0.028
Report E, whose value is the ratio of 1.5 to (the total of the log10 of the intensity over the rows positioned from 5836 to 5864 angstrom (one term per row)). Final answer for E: 0.274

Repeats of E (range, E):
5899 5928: 0.267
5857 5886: 0.255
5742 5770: 0.330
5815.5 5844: 0.266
